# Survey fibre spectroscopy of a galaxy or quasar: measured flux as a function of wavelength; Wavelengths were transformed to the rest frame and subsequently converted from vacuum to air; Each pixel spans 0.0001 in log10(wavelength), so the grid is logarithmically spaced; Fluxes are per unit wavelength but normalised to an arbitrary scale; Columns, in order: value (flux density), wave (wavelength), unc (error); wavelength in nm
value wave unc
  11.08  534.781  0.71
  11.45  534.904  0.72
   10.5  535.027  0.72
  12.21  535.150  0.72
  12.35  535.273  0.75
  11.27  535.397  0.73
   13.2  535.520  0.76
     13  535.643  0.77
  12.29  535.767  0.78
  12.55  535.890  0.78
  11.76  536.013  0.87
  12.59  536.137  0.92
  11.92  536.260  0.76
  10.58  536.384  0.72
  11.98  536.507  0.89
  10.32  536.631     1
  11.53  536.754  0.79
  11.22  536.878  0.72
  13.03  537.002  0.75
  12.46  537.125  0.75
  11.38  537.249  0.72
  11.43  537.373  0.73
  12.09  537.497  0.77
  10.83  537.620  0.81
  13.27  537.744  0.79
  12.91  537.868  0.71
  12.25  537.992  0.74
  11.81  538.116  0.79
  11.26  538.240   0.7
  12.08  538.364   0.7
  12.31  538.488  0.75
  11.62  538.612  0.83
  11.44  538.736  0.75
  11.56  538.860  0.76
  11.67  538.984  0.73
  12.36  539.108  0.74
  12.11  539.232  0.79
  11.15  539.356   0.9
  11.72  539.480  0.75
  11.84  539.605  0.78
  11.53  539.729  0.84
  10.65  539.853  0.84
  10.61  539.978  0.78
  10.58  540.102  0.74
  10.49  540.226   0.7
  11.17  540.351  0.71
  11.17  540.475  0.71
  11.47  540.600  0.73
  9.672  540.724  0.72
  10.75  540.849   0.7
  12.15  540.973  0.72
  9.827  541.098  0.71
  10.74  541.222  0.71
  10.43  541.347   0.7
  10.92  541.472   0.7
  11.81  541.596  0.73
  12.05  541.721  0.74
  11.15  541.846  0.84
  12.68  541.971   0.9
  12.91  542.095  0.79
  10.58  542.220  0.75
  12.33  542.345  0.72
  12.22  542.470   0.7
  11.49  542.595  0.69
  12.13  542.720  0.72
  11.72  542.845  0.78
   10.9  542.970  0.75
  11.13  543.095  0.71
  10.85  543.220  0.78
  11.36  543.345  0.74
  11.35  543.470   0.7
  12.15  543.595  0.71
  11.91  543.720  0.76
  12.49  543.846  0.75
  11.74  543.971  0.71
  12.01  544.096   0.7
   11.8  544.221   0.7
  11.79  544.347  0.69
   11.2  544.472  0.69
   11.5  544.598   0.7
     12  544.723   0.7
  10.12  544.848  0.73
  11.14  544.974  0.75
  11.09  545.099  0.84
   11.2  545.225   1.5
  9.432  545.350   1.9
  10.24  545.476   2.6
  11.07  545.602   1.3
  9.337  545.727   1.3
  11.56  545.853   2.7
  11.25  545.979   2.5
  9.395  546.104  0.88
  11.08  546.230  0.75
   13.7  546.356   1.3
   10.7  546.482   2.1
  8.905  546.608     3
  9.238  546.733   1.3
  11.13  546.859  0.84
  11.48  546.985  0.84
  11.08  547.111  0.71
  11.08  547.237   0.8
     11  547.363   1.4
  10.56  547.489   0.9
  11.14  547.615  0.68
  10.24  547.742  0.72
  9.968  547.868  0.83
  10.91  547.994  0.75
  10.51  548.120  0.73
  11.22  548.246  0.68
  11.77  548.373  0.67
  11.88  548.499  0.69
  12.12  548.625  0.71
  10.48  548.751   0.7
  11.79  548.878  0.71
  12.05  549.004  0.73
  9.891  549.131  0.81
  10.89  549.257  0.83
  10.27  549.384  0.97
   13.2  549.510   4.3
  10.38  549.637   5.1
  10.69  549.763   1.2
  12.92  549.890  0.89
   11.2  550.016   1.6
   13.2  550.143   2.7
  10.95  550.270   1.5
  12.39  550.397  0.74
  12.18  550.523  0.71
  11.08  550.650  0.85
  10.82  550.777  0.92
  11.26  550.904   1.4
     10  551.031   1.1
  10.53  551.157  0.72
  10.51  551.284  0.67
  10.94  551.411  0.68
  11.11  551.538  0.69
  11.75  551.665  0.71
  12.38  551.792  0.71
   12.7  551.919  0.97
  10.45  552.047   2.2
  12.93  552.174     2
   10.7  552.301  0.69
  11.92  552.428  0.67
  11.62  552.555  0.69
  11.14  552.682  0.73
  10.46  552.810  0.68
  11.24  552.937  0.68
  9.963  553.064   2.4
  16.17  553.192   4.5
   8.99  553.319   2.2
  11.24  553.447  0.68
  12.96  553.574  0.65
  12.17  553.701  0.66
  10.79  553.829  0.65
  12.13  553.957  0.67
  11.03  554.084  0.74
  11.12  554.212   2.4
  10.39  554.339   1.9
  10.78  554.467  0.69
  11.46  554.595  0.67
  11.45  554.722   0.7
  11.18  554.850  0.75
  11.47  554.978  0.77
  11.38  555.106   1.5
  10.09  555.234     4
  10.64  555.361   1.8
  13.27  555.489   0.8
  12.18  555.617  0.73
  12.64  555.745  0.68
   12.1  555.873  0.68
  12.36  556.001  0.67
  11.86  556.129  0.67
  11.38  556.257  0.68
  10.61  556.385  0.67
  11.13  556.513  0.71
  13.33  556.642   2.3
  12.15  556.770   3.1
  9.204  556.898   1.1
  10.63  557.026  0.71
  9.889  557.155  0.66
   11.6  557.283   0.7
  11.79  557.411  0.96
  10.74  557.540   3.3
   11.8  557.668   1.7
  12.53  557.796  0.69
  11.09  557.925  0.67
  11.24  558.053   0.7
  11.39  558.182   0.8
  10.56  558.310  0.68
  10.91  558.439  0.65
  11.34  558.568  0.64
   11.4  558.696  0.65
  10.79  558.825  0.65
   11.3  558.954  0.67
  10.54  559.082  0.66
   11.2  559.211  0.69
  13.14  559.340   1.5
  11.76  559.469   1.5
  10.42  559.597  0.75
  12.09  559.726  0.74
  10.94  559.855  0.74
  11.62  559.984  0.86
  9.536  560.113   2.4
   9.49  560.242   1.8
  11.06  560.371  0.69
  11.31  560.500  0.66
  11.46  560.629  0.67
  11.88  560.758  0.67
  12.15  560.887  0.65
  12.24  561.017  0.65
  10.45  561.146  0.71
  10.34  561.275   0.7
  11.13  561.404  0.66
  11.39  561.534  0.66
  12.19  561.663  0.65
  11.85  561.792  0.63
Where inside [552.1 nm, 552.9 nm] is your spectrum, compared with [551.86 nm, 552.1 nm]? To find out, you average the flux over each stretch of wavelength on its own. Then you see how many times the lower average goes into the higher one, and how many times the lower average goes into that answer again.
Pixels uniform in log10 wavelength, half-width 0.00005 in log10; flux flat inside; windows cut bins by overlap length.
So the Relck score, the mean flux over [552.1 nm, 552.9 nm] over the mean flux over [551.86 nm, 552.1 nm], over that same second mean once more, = 0.086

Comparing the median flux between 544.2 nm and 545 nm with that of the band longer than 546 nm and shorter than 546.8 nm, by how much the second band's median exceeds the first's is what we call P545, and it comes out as -1.5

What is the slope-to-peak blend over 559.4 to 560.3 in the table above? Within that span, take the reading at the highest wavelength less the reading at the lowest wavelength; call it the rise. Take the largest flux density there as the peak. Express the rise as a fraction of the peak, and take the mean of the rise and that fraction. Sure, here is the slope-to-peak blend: -1.2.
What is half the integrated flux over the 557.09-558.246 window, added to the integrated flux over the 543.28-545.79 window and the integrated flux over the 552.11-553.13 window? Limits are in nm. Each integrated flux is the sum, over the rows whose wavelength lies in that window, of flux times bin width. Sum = 46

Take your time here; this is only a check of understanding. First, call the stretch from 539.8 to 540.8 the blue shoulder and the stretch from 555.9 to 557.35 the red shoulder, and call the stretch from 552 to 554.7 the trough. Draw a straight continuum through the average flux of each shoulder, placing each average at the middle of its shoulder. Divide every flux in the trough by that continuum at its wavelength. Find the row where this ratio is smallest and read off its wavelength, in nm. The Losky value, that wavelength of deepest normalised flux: 553.319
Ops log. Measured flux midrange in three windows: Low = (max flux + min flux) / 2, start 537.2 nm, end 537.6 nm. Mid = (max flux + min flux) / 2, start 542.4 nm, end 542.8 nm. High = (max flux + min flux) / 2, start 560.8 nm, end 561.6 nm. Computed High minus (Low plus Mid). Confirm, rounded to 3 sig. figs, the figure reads -12.3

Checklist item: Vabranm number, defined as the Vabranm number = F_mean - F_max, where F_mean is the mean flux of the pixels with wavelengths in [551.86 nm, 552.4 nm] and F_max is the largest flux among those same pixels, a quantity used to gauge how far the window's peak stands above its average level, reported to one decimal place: -1.2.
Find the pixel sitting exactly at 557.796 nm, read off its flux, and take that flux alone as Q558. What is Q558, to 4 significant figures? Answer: 12.53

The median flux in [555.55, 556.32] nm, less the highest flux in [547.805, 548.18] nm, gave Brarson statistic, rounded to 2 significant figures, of 1.2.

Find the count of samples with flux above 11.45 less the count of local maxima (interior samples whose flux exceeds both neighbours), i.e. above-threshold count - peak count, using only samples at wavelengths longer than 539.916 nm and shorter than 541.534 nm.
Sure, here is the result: -1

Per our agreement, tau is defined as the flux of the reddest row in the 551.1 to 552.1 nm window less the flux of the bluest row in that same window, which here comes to -0.1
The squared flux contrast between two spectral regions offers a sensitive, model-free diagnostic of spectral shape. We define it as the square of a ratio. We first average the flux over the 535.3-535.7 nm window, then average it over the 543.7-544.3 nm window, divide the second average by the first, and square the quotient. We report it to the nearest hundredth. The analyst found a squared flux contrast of 0.92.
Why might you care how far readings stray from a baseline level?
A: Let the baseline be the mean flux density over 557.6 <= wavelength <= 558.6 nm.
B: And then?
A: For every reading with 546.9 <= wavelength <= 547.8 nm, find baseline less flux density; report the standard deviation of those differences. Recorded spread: 0.4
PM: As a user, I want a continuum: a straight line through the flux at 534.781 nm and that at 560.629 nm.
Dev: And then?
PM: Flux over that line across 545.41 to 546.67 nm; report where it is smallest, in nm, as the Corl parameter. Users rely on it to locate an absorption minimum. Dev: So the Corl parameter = 546.608 nm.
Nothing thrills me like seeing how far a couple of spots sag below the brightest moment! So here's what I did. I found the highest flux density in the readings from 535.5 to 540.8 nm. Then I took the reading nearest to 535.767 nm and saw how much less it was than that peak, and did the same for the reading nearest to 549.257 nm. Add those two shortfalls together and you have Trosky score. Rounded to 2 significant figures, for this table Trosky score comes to 3.4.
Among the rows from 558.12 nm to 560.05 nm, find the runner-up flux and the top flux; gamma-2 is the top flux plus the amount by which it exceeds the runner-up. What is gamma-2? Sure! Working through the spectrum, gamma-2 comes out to 14.2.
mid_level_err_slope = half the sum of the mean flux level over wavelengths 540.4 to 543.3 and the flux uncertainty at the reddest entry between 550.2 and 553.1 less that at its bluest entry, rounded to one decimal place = 6.1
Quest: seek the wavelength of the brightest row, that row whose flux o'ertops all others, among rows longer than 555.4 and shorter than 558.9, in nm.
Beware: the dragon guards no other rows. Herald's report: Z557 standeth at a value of 556.642 nm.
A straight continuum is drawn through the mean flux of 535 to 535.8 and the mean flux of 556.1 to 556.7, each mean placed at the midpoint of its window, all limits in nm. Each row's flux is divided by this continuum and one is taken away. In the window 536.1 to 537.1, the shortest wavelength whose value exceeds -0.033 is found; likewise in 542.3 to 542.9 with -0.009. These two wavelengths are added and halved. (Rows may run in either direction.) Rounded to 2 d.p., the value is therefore 539.24 nm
